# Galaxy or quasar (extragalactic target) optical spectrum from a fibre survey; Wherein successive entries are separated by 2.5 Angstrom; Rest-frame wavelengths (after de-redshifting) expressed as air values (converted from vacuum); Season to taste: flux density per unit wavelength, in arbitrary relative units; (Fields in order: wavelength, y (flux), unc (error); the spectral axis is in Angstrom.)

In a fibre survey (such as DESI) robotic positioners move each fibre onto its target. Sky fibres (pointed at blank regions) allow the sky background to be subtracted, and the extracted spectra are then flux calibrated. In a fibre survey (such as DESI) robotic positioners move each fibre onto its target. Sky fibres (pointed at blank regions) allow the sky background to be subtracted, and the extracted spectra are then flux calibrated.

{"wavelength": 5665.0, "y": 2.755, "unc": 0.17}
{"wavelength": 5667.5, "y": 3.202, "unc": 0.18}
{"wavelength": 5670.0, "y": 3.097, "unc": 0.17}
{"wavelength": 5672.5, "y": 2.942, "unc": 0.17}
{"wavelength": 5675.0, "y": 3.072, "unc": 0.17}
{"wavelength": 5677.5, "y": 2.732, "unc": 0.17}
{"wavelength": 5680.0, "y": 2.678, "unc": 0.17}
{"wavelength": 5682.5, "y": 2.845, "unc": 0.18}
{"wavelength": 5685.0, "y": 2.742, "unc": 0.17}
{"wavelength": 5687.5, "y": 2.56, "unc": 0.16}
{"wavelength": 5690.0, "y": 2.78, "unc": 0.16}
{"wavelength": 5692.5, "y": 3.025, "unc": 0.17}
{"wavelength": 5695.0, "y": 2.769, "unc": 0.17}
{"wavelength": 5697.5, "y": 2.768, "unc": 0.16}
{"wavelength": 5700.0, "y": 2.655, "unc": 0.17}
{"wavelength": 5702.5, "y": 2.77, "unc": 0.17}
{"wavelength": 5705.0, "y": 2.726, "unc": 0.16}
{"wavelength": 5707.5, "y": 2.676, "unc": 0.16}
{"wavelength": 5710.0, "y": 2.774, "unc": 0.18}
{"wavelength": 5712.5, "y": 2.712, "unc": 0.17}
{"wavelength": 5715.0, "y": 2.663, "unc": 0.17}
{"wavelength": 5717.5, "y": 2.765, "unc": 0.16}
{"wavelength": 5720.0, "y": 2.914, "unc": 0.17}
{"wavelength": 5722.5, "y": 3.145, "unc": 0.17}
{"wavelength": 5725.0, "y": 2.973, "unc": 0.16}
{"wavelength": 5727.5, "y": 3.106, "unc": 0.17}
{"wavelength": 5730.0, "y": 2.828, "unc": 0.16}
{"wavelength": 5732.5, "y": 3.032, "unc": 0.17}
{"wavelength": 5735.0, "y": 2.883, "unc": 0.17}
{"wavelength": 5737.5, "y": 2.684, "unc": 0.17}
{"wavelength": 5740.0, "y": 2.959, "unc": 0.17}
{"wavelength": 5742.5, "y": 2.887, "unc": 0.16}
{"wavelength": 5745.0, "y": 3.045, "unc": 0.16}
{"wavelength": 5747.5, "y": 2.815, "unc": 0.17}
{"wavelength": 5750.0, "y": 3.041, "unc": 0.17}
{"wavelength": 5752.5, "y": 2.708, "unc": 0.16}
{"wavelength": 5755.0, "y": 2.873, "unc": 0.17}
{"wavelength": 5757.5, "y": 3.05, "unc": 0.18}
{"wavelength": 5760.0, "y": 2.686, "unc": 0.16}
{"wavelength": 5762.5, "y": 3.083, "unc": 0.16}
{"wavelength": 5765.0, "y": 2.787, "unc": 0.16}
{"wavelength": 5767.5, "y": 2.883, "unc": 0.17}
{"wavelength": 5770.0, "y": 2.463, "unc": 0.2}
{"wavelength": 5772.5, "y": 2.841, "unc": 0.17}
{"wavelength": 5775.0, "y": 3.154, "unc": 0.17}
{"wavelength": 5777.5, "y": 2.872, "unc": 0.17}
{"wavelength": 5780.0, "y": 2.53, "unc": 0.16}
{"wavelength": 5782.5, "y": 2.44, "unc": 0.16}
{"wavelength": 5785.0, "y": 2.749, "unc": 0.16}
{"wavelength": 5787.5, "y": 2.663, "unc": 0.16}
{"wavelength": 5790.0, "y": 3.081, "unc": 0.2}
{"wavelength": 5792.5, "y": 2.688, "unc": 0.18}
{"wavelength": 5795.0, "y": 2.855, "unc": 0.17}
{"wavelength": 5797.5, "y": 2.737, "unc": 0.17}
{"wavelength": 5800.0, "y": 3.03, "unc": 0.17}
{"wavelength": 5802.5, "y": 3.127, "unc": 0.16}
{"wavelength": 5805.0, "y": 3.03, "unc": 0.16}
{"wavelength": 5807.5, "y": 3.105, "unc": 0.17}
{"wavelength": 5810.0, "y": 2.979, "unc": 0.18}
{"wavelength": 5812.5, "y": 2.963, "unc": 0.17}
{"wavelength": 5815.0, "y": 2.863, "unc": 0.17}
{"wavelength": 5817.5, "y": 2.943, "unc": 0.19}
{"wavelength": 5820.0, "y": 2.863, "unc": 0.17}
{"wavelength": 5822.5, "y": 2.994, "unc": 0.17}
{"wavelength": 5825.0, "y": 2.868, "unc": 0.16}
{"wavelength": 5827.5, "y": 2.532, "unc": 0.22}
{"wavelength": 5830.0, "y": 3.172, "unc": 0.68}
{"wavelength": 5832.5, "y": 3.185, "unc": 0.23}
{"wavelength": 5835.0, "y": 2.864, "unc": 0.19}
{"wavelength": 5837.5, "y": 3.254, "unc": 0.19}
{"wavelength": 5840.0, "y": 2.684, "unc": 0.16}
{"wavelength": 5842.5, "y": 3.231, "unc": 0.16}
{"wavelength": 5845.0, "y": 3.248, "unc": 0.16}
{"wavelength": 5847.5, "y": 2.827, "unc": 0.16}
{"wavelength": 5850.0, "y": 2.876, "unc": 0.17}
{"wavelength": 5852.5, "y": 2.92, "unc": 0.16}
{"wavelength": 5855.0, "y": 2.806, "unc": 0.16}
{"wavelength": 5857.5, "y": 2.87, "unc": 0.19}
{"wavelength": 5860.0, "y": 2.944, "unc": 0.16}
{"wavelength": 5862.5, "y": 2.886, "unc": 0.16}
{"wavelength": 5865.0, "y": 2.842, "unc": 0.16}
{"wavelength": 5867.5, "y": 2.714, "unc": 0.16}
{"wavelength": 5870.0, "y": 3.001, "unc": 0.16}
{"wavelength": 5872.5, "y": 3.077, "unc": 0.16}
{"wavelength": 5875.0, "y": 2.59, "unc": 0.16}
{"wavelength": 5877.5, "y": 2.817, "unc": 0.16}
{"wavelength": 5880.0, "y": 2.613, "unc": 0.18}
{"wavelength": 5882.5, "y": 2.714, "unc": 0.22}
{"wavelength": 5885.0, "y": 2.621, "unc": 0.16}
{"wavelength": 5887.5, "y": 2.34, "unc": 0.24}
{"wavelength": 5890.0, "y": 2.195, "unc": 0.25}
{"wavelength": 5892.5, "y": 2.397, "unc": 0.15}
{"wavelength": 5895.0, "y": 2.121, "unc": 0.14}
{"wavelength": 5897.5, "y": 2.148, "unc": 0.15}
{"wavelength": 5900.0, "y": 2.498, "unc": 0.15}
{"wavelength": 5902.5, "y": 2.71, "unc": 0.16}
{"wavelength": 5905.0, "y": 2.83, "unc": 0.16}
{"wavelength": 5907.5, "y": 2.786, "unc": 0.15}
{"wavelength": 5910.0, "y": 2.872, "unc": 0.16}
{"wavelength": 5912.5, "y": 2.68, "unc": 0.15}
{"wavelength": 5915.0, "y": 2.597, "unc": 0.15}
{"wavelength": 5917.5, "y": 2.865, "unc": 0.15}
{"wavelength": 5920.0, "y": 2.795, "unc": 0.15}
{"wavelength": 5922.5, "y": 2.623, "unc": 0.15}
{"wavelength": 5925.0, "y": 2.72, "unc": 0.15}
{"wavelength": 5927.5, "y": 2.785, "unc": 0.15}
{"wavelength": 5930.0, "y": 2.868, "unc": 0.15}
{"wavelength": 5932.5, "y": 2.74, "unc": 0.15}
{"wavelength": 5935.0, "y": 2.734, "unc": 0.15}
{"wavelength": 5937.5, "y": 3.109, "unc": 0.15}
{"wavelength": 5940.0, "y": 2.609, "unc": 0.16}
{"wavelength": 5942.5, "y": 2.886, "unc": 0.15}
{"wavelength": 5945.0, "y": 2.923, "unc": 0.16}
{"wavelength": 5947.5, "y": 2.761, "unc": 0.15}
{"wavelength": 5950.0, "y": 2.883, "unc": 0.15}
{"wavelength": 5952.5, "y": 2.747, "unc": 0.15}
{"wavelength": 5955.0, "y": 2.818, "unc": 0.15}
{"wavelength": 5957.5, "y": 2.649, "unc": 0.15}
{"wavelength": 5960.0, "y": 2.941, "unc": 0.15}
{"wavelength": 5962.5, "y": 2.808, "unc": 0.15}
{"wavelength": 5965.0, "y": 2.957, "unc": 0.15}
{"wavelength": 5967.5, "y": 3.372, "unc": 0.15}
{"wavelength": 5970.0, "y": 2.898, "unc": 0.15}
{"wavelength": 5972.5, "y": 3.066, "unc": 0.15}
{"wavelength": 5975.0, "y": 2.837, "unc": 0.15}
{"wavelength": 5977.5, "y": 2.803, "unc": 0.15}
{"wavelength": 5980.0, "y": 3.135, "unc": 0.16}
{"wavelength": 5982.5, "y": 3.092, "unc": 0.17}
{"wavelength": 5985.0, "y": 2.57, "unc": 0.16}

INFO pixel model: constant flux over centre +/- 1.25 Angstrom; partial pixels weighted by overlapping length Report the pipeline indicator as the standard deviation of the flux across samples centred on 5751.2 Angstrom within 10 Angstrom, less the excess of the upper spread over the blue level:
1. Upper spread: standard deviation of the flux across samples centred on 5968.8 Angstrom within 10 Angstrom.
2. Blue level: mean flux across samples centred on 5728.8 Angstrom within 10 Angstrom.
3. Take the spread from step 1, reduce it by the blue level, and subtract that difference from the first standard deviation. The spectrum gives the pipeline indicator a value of 2.91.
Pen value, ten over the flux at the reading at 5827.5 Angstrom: 3.9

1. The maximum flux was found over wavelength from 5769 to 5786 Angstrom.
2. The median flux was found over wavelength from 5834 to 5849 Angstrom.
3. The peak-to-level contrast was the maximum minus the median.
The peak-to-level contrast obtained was 0.1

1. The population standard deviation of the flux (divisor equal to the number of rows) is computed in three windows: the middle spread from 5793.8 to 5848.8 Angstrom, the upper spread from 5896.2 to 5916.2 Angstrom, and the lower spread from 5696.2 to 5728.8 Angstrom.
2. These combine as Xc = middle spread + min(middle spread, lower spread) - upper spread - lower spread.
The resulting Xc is -0.03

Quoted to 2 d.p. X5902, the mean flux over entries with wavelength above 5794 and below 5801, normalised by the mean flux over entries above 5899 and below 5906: 1.07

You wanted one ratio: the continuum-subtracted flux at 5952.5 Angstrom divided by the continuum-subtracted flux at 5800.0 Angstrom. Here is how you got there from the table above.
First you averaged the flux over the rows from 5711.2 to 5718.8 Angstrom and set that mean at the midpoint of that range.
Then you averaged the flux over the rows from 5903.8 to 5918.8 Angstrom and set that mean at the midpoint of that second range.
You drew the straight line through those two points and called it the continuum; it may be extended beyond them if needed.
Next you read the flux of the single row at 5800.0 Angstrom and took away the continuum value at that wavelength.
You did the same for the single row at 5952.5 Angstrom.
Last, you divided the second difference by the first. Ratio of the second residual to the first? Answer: -0.13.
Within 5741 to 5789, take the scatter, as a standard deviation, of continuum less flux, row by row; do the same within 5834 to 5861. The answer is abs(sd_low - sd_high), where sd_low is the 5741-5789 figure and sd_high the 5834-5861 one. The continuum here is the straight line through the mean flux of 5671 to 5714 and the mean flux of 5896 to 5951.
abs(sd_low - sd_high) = 0.01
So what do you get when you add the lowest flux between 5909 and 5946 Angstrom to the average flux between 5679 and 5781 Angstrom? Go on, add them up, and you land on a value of 5.4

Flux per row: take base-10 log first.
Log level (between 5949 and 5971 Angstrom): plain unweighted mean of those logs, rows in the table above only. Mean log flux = 0.461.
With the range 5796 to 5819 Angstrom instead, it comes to 0.473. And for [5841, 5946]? 0.437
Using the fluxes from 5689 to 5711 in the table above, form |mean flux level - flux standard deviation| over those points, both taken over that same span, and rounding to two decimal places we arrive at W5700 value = 2.67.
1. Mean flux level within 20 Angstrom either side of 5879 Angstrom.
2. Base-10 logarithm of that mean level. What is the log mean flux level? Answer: 0.42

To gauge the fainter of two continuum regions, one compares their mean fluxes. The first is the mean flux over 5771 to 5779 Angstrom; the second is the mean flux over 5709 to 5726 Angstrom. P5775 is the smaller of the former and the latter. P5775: 2.85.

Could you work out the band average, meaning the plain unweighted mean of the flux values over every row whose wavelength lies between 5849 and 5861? 2.88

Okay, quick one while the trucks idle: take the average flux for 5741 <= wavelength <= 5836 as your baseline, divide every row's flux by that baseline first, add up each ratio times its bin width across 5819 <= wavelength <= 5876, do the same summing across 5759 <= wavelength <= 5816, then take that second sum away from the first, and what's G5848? 1.4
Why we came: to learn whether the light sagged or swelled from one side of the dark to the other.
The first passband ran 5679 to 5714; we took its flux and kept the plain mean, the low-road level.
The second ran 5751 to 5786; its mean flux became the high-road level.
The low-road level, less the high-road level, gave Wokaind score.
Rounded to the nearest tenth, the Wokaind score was 0.0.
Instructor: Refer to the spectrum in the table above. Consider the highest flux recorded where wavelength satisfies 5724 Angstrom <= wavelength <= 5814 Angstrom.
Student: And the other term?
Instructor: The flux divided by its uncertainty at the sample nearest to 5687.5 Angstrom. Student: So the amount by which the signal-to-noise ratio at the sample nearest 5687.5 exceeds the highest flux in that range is 12.8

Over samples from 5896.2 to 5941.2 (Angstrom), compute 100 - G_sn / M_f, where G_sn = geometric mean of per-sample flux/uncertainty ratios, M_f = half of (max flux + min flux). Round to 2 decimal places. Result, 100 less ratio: 93.22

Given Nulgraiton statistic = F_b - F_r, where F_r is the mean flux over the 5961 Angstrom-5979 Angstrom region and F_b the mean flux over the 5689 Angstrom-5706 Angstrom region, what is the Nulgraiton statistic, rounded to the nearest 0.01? -0.18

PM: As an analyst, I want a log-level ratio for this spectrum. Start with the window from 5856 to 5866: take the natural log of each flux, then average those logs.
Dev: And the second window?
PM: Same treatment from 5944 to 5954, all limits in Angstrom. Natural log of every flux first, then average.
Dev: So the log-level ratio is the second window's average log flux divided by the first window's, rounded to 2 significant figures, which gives 0.98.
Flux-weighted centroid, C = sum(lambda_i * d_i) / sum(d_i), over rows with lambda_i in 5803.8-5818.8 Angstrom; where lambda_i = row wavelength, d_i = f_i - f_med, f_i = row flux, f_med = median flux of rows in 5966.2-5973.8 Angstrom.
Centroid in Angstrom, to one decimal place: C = 5814.1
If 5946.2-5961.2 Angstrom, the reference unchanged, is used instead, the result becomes 5953.5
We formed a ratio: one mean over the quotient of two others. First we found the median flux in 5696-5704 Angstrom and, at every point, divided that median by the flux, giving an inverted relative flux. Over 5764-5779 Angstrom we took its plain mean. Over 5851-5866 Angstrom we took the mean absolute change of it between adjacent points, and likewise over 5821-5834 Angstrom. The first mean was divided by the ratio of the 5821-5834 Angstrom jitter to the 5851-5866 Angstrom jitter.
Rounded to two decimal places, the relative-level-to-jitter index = 0.24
